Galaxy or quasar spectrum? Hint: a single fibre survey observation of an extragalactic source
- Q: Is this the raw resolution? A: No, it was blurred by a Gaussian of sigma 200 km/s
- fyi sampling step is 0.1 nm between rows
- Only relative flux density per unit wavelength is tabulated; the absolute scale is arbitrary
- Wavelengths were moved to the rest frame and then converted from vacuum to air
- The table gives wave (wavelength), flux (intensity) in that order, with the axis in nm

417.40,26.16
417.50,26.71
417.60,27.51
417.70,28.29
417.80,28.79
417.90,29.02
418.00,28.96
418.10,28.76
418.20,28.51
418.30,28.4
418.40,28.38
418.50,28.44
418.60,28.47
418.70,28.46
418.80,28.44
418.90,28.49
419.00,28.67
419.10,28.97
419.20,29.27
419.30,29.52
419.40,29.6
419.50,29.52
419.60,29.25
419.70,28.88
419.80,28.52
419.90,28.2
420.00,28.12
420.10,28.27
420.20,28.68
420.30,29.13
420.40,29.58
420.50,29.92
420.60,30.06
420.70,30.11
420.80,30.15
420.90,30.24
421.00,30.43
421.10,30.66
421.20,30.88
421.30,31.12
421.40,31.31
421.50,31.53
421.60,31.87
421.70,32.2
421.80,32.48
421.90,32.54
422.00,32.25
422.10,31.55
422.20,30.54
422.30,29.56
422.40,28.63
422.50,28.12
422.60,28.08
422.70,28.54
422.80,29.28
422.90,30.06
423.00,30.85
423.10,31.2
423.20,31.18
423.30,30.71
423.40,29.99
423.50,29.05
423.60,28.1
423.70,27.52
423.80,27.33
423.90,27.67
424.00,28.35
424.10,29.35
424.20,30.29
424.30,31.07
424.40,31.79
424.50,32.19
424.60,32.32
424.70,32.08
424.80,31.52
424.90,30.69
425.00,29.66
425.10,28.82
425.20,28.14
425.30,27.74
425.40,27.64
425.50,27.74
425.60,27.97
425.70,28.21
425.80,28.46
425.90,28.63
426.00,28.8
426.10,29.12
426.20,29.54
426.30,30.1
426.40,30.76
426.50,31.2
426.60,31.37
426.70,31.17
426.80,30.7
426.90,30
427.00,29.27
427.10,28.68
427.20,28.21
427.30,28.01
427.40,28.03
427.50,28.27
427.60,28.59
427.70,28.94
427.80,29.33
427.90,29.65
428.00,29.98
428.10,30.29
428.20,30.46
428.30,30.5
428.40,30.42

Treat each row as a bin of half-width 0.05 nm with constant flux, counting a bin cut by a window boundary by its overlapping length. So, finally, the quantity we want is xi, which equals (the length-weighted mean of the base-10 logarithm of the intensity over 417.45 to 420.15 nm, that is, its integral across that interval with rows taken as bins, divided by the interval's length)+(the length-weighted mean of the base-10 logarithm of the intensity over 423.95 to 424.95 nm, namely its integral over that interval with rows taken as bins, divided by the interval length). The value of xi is 2.95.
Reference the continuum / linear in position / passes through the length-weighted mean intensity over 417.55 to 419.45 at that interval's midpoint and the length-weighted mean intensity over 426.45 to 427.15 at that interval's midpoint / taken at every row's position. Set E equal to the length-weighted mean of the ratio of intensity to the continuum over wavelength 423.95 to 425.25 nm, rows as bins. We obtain 1.02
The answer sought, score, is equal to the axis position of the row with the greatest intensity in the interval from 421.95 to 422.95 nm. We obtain 422.00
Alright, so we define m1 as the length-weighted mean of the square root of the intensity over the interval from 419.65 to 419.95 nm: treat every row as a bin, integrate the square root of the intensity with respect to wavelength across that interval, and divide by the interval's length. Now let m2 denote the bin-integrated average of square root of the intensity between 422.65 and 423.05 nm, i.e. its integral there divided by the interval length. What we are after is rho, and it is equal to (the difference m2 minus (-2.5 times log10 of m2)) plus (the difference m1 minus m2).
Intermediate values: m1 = 5.34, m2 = 5.45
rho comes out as 7.18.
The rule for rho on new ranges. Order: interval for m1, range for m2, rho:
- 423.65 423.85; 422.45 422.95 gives 7.06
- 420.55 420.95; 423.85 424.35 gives 7.32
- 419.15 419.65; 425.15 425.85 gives 7.23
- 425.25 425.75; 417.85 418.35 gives 7.10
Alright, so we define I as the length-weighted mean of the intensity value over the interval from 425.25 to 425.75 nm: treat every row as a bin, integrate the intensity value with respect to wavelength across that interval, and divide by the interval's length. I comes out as 27.9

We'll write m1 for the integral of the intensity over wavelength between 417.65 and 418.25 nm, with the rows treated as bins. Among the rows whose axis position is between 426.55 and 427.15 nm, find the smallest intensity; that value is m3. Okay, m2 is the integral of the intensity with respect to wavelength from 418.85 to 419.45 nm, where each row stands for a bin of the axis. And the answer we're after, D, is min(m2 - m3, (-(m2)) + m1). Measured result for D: -11.2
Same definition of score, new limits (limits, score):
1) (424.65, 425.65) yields 424.70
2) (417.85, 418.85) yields 417.90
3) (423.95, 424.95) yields 424.60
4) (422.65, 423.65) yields 423.10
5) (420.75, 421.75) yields 421.70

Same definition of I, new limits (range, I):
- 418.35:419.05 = 28.5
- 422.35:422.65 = 28.3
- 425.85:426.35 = 29.2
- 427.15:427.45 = 28.1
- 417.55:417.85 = 28.2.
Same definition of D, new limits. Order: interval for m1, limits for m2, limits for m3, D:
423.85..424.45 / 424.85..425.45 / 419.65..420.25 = -10.9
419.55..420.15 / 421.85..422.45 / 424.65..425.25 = -9.6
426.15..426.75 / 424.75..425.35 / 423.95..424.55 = -10.7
